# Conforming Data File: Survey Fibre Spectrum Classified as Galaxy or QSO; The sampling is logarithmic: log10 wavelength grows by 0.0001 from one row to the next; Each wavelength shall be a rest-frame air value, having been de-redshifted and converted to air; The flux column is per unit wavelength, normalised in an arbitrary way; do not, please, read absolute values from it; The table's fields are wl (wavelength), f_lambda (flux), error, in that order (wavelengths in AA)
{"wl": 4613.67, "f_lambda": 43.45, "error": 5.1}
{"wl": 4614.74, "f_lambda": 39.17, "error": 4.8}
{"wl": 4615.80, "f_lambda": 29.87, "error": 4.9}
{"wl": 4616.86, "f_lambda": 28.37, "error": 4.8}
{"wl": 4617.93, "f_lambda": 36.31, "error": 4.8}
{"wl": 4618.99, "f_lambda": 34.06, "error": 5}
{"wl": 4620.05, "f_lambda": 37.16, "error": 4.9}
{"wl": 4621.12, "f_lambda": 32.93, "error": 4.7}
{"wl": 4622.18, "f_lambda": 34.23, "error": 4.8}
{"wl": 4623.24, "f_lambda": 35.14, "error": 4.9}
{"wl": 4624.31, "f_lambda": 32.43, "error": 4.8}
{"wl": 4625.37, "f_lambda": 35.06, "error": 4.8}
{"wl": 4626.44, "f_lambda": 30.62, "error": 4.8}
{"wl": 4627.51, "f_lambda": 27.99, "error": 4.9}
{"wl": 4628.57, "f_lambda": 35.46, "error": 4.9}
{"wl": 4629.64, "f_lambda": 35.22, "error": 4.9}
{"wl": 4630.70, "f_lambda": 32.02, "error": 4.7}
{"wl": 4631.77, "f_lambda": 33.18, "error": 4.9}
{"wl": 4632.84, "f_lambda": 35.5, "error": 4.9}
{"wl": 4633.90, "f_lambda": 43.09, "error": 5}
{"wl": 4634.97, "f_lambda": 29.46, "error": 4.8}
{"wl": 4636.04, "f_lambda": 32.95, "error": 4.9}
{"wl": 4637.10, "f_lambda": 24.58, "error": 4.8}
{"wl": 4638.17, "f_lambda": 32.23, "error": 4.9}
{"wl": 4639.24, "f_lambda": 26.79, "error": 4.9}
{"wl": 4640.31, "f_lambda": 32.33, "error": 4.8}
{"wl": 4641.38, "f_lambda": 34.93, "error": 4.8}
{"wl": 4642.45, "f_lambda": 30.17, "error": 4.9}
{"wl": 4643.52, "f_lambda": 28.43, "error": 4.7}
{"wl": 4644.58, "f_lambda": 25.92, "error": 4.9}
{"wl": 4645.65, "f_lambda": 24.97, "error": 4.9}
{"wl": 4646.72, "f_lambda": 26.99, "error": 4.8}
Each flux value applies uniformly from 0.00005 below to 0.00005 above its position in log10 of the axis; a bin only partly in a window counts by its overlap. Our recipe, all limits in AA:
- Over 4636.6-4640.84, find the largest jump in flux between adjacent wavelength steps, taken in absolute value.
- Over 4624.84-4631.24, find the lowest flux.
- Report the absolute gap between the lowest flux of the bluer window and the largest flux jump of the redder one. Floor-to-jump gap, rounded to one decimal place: 20.3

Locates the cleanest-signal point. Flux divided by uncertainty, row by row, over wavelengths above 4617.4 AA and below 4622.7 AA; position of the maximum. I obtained 4620.05 AA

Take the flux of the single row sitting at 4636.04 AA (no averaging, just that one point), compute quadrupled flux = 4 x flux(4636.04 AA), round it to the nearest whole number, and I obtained 132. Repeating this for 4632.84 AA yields 142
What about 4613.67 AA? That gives 174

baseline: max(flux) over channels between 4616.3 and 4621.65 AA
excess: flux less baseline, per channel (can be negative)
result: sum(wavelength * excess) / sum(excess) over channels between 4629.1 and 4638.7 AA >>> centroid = 4635.1 AA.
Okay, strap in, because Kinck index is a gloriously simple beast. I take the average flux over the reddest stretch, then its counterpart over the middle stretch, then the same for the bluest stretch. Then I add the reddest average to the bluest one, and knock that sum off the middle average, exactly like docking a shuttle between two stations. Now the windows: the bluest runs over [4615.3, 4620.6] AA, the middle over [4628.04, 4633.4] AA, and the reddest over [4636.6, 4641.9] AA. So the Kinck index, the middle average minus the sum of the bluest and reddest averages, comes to -29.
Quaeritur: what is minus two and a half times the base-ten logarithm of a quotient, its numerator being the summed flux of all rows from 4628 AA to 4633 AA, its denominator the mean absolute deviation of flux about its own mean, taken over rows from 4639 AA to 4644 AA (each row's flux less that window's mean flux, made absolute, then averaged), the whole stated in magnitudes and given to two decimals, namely -4.60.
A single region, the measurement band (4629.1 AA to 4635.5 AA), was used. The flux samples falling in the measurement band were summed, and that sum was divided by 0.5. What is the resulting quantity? 417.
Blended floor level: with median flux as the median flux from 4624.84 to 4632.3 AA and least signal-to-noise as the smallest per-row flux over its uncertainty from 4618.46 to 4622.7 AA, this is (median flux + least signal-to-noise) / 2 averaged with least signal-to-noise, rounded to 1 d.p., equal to 13.4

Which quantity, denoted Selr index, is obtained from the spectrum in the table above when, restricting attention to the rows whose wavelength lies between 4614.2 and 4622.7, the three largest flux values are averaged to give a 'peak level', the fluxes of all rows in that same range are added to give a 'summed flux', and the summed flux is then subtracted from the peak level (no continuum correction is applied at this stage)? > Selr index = -235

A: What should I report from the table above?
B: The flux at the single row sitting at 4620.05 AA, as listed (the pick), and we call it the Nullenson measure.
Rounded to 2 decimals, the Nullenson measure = 37.16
